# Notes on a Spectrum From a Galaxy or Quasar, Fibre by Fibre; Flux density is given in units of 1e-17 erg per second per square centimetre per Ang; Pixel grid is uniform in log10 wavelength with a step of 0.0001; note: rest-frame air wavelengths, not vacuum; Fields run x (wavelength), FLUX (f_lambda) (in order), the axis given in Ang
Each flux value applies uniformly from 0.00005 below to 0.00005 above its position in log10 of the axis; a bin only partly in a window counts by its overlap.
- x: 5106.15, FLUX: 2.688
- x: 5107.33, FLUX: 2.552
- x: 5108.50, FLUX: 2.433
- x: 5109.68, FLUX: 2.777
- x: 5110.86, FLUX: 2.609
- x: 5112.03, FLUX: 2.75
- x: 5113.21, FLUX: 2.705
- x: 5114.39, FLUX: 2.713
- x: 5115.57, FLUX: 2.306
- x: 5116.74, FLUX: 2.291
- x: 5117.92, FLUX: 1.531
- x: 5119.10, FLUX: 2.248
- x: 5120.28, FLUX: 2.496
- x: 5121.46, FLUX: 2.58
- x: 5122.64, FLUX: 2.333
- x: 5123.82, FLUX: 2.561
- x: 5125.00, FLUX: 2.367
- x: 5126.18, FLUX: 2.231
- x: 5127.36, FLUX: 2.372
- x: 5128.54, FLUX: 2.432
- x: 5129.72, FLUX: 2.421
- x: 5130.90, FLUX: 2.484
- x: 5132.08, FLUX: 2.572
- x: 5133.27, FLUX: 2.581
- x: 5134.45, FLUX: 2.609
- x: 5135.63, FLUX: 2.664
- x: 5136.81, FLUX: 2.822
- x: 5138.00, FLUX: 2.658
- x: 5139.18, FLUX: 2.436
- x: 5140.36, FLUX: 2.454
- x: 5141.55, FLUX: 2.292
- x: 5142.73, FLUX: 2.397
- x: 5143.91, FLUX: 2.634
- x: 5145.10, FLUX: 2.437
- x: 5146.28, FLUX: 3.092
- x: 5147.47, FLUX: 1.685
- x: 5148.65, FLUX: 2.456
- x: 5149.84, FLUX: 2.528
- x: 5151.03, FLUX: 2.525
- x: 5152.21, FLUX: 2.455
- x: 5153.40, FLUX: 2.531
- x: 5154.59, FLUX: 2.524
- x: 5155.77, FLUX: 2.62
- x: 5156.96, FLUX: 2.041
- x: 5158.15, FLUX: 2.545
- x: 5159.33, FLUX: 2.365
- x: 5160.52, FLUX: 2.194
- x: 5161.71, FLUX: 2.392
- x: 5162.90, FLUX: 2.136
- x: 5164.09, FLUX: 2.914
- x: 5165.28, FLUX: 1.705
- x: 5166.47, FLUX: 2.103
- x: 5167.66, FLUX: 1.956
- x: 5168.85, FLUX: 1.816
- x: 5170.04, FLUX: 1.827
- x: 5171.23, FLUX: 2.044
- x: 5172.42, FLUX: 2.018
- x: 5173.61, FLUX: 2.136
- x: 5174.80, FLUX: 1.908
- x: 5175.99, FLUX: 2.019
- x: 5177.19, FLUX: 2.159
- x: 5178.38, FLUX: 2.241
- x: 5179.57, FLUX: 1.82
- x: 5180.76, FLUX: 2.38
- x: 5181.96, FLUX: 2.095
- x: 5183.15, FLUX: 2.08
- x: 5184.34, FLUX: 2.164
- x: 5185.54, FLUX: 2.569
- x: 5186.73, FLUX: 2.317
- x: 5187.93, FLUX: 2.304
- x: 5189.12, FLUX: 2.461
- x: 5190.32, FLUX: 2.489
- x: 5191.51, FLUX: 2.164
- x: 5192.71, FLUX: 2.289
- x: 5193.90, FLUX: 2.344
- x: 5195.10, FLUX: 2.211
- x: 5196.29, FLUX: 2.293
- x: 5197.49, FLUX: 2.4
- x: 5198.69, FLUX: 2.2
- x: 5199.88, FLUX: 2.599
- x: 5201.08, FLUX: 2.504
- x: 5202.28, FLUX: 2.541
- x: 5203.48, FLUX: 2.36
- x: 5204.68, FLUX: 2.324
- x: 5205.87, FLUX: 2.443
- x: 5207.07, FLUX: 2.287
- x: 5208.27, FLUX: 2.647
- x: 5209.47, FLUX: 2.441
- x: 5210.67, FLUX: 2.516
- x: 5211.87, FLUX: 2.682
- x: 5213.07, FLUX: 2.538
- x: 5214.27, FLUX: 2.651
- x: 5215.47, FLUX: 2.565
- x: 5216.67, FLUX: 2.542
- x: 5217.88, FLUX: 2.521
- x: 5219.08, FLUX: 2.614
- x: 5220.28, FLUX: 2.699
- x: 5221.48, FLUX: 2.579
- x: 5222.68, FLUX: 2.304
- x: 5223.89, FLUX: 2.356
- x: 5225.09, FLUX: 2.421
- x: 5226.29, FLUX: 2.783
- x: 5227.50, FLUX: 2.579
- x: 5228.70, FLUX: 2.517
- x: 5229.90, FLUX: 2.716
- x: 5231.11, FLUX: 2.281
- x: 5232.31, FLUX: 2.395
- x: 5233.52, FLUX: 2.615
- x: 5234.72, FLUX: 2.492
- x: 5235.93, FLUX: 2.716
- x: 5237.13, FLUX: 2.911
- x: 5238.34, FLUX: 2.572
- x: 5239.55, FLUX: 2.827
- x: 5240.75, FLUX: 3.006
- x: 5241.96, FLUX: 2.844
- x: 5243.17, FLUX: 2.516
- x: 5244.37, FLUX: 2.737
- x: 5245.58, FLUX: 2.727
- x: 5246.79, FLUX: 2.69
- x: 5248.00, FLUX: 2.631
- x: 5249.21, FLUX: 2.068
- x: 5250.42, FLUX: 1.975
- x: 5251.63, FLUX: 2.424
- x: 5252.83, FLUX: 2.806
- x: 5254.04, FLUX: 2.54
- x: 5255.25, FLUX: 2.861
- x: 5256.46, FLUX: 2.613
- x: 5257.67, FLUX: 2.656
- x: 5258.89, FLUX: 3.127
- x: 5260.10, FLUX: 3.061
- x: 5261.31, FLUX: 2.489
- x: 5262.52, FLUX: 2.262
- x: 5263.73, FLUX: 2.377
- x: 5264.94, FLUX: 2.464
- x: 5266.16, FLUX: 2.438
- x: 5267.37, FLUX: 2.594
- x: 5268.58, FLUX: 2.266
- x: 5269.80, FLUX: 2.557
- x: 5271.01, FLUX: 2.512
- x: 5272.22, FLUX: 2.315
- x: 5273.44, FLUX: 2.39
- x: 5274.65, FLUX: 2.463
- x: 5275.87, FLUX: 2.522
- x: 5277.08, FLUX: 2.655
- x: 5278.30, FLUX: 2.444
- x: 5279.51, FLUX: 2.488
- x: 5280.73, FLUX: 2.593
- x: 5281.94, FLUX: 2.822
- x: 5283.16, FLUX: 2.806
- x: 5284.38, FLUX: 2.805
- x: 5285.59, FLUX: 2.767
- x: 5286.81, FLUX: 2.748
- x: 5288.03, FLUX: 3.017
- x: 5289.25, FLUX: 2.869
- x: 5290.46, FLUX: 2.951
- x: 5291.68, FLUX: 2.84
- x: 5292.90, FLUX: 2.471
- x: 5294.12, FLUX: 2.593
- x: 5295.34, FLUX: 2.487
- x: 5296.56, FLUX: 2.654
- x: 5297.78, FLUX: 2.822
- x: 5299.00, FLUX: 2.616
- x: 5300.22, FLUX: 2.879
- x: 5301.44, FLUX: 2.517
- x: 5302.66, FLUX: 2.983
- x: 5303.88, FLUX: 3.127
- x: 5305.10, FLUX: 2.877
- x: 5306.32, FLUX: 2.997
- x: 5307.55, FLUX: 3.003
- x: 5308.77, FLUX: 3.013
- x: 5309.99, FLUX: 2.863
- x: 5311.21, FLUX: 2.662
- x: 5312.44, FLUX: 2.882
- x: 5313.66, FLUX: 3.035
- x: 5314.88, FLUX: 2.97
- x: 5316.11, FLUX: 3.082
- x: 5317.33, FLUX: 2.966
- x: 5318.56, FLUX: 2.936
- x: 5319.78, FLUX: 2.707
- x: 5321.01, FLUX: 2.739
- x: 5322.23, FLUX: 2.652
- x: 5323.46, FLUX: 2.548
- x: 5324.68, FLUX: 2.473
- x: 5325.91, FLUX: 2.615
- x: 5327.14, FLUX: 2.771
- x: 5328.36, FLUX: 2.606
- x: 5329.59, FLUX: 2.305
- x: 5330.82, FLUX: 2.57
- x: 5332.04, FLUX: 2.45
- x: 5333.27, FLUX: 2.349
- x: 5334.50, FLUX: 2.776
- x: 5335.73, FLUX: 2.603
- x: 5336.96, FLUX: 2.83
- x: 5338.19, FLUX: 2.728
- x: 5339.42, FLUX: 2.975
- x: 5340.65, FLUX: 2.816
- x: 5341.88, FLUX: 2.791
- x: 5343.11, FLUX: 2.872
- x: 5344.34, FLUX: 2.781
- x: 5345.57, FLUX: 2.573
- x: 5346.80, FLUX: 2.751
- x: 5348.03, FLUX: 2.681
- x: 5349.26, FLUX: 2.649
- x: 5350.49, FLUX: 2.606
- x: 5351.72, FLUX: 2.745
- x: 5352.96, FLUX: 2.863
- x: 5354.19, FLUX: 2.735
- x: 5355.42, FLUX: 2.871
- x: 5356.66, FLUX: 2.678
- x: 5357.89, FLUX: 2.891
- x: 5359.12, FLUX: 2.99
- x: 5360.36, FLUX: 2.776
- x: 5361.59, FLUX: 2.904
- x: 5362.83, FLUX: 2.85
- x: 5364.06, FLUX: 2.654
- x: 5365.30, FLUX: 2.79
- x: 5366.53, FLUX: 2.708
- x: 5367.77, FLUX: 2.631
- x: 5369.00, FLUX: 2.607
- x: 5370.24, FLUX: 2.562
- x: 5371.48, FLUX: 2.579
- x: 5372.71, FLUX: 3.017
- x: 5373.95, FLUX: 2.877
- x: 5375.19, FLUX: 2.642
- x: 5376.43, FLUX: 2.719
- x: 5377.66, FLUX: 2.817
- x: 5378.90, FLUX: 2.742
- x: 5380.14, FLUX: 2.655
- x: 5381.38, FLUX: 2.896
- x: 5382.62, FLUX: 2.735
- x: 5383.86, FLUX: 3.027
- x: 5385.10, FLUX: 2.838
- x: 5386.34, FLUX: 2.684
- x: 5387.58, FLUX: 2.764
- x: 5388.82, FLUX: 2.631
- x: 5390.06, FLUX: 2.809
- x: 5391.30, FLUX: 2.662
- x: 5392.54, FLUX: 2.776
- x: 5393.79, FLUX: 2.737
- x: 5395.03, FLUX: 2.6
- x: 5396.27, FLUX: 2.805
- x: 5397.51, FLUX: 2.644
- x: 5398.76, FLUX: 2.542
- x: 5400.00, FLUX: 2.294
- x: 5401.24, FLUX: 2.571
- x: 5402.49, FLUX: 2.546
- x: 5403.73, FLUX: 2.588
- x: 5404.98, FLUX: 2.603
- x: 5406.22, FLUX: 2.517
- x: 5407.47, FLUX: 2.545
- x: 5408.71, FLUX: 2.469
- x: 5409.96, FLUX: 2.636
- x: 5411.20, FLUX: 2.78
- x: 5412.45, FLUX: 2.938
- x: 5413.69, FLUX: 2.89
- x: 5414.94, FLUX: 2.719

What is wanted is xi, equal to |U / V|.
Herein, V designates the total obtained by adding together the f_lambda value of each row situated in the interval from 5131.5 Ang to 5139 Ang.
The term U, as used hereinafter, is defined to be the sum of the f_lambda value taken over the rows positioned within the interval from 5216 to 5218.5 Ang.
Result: 0.3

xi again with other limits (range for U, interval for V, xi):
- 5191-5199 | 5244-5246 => 2.9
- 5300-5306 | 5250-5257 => 0.9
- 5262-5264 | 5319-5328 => 0.3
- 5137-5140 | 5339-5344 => 0.4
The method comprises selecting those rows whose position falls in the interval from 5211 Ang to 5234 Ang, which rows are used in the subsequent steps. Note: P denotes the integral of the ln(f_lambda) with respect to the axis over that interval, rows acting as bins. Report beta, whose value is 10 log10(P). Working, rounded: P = 21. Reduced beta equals 13.3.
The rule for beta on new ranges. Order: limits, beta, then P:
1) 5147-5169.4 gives 12.6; 18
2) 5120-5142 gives 13.0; 20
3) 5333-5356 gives 13.7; 23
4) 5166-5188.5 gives 12.2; 17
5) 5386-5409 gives 13.5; 22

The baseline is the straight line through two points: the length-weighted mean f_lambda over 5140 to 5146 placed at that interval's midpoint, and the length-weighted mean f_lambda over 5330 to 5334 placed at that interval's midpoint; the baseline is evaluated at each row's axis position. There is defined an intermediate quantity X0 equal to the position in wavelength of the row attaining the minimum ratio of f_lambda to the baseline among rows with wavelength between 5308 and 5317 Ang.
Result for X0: 5311.21 Ang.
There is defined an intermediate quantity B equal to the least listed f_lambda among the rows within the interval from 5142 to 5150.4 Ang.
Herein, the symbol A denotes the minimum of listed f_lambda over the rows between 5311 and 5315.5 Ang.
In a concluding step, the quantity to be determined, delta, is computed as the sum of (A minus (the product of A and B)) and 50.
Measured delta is 48.2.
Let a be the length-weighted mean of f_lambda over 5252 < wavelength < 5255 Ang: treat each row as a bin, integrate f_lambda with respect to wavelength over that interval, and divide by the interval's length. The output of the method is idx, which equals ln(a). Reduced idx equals 0.99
